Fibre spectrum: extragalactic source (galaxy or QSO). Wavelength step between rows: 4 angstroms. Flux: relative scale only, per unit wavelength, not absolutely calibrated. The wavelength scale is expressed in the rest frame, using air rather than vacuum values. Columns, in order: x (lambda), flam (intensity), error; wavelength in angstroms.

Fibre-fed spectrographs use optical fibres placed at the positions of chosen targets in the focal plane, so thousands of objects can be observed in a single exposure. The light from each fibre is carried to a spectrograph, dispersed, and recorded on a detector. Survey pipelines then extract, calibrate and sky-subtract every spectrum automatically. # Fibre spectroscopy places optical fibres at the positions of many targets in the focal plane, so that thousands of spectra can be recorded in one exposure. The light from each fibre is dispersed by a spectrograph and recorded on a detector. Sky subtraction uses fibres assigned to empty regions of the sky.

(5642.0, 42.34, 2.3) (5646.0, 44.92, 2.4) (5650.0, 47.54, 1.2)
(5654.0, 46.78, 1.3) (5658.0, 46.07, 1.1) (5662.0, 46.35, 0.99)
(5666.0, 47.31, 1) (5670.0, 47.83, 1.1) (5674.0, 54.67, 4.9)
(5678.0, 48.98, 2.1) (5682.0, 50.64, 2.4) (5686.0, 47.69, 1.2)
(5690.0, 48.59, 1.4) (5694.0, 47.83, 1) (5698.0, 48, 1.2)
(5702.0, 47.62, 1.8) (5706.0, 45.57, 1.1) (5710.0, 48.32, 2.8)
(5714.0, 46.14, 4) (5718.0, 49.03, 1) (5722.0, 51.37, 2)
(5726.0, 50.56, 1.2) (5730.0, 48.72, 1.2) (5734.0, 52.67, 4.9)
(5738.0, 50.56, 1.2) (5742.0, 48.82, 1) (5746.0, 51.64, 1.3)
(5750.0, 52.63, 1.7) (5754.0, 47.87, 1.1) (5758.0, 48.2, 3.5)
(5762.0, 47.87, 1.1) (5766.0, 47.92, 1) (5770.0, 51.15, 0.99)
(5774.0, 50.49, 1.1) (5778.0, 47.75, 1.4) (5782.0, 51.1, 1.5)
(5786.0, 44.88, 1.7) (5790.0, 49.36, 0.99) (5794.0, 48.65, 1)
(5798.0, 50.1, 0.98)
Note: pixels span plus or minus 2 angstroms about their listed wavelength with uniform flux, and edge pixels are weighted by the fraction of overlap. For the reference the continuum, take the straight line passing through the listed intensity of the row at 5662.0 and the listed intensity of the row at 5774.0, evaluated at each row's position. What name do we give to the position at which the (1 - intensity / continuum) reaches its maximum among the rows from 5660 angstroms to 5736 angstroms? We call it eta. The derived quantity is 5706.0 angstroms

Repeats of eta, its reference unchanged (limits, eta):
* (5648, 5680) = 5658.0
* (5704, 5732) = 5706.0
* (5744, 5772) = 5766.0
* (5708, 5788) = 5786.0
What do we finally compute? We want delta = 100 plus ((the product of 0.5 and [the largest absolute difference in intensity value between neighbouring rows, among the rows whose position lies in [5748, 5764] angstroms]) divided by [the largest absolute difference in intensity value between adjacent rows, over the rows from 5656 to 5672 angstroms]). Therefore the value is 102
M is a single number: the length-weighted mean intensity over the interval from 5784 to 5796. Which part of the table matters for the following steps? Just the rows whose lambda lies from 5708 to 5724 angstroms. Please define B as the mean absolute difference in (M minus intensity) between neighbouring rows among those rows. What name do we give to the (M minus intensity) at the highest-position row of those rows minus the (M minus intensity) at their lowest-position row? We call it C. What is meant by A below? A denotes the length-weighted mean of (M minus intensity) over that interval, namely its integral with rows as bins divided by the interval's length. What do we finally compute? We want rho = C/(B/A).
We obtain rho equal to 1.3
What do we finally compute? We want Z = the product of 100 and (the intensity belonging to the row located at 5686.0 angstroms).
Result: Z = 4769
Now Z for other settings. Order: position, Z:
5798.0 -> 5010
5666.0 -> 4731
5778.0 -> 4775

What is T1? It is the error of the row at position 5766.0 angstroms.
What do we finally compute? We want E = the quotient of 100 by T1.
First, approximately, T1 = 1.00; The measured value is 100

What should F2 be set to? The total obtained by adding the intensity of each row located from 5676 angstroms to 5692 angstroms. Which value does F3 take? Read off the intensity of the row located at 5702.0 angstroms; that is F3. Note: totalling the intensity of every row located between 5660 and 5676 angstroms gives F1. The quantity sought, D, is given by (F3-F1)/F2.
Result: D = -0.758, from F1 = 196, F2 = 196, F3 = 47.62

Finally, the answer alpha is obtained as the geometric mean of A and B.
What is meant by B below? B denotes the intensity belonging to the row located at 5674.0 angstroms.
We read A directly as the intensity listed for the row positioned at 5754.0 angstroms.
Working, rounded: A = 47.87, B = 54.67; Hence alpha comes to 51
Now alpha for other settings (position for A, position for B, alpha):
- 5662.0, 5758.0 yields 47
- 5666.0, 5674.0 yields 51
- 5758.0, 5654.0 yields 47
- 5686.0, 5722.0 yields 49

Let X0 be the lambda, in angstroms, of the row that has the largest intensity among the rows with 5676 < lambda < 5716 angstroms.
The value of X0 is 5682.0 angstroms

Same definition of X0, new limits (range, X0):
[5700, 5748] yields 5734.0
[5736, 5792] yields 5750.0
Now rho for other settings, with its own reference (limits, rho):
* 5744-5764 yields -4.7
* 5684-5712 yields 0.0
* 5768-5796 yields -1.2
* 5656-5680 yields 0.9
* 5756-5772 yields 2.8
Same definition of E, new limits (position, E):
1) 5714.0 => 25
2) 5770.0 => 101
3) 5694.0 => 100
